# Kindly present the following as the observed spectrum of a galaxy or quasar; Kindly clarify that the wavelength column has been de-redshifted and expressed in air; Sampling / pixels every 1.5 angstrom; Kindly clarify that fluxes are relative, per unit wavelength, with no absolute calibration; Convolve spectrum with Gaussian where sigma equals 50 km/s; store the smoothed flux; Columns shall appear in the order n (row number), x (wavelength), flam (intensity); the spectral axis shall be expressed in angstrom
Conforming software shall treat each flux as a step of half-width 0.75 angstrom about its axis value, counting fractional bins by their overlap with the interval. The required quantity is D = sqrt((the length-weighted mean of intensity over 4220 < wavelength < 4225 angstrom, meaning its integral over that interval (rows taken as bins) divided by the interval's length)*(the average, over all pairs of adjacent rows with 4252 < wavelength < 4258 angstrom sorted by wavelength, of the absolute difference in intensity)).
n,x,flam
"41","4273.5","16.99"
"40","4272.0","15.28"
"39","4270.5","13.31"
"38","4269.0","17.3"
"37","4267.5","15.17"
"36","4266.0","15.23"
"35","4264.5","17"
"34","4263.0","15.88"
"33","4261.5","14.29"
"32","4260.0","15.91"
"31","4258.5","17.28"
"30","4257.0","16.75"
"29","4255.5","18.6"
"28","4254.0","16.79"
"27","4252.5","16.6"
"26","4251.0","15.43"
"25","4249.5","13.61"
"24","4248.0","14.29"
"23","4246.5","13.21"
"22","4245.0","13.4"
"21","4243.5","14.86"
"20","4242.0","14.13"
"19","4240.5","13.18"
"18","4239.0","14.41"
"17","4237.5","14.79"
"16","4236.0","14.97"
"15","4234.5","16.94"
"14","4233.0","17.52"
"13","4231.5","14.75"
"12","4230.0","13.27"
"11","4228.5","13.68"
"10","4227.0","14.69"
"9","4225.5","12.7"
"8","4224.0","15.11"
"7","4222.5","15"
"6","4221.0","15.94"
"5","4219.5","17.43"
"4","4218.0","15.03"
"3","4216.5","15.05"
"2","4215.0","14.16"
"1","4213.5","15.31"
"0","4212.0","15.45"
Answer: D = 4.43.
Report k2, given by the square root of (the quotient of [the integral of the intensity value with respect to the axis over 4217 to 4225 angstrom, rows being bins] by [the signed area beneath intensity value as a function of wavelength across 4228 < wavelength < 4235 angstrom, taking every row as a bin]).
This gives 1.08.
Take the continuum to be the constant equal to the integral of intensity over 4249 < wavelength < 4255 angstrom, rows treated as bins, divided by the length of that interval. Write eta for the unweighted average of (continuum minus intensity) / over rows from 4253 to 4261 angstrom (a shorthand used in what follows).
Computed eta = -1.3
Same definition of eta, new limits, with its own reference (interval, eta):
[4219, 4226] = 0.6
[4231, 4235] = -0.6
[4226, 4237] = 0.7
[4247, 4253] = 0.8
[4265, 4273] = 0.6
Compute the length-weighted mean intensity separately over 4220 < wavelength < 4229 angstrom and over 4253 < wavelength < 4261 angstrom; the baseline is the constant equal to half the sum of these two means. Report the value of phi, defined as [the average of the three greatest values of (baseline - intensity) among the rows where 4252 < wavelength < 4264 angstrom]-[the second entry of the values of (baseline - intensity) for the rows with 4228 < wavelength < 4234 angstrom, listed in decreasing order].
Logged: -2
